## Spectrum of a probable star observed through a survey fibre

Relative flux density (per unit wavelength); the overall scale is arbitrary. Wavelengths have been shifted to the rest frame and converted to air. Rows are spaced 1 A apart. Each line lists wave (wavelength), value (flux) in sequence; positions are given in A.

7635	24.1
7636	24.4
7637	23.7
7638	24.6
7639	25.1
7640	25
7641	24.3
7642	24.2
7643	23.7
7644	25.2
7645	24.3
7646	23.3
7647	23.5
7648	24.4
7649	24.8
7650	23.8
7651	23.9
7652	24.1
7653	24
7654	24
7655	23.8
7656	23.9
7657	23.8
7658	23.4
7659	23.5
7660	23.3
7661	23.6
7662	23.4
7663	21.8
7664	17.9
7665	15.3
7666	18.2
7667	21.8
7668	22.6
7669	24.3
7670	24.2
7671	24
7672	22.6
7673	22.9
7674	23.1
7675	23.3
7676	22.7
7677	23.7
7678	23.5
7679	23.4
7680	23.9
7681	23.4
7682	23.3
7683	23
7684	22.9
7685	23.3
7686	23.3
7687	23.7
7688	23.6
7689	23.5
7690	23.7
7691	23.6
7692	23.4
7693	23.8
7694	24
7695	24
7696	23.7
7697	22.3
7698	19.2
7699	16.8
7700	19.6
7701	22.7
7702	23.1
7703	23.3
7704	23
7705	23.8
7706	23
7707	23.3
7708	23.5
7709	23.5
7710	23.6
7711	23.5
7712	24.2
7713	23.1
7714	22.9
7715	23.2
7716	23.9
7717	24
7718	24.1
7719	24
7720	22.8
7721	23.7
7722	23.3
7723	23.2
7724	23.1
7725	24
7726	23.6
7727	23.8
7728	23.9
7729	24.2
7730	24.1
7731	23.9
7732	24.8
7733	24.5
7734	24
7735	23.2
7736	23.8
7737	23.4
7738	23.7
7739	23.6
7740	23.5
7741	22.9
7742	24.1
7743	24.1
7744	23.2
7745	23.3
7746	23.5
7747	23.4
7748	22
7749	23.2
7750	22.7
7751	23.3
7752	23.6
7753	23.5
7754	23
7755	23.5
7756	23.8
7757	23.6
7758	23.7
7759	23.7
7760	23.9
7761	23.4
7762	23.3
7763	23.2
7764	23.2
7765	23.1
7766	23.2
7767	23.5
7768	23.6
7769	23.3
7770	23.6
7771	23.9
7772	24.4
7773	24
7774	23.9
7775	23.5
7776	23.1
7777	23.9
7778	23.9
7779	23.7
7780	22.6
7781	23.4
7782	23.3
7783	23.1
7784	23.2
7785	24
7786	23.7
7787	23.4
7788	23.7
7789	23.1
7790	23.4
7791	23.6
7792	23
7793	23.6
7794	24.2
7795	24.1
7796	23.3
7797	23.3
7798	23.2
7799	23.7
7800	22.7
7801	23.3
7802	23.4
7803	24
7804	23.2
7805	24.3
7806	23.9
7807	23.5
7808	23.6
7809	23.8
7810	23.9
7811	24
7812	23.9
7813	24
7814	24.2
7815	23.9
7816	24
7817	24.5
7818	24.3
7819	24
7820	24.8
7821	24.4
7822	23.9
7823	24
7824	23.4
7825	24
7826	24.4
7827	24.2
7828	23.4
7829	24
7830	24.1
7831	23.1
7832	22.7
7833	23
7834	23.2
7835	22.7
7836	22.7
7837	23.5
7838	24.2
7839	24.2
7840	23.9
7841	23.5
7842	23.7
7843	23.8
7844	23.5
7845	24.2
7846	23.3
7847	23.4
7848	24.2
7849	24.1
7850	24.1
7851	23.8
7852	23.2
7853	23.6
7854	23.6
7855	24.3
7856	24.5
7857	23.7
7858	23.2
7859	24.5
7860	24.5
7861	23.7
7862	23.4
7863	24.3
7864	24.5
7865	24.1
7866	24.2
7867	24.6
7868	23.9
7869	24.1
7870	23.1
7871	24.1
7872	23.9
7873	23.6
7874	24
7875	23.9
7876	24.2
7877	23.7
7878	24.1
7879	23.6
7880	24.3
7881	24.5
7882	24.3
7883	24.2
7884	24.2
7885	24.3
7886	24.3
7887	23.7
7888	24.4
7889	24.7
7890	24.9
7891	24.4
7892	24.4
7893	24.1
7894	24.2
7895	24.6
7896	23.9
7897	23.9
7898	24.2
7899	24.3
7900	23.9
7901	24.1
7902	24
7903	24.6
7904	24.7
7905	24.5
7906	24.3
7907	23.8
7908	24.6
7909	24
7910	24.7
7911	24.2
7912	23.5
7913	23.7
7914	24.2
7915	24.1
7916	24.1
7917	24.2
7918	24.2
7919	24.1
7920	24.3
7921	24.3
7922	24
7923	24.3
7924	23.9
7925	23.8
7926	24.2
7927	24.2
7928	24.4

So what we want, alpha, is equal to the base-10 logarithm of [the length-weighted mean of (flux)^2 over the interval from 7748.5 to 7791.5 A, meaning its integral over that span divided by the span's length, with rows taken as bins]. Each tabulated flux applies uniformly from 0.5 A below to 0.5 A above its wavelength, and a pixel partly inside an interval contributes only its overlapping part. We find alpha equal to 2.74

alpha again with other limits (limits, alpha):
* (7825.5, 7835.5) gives 2.74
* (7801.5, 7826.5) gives 2.76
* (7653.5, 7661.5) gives 2.75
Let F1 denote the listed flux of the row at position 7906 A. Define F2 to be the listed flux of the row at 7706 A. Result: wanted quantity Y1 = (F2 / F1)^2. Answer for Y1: 0.90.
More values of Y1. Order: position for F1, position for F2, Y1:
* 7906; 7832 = 0.87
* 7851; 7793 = 0.98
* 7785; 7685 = 0.94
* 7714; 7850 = 1.11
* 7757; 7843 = 1.02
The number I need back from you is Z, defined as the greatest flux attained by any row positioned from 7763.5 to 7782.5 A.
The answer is 24.4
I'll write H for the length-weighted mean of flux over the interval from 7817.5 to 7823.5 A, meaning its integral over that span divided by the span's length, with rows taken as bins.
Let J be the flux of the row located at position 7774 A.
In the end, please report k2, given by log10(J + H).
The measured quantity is 1.68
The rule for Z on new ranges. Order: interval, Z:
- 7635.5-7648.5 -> 25.2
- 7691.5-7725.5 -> 24.2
